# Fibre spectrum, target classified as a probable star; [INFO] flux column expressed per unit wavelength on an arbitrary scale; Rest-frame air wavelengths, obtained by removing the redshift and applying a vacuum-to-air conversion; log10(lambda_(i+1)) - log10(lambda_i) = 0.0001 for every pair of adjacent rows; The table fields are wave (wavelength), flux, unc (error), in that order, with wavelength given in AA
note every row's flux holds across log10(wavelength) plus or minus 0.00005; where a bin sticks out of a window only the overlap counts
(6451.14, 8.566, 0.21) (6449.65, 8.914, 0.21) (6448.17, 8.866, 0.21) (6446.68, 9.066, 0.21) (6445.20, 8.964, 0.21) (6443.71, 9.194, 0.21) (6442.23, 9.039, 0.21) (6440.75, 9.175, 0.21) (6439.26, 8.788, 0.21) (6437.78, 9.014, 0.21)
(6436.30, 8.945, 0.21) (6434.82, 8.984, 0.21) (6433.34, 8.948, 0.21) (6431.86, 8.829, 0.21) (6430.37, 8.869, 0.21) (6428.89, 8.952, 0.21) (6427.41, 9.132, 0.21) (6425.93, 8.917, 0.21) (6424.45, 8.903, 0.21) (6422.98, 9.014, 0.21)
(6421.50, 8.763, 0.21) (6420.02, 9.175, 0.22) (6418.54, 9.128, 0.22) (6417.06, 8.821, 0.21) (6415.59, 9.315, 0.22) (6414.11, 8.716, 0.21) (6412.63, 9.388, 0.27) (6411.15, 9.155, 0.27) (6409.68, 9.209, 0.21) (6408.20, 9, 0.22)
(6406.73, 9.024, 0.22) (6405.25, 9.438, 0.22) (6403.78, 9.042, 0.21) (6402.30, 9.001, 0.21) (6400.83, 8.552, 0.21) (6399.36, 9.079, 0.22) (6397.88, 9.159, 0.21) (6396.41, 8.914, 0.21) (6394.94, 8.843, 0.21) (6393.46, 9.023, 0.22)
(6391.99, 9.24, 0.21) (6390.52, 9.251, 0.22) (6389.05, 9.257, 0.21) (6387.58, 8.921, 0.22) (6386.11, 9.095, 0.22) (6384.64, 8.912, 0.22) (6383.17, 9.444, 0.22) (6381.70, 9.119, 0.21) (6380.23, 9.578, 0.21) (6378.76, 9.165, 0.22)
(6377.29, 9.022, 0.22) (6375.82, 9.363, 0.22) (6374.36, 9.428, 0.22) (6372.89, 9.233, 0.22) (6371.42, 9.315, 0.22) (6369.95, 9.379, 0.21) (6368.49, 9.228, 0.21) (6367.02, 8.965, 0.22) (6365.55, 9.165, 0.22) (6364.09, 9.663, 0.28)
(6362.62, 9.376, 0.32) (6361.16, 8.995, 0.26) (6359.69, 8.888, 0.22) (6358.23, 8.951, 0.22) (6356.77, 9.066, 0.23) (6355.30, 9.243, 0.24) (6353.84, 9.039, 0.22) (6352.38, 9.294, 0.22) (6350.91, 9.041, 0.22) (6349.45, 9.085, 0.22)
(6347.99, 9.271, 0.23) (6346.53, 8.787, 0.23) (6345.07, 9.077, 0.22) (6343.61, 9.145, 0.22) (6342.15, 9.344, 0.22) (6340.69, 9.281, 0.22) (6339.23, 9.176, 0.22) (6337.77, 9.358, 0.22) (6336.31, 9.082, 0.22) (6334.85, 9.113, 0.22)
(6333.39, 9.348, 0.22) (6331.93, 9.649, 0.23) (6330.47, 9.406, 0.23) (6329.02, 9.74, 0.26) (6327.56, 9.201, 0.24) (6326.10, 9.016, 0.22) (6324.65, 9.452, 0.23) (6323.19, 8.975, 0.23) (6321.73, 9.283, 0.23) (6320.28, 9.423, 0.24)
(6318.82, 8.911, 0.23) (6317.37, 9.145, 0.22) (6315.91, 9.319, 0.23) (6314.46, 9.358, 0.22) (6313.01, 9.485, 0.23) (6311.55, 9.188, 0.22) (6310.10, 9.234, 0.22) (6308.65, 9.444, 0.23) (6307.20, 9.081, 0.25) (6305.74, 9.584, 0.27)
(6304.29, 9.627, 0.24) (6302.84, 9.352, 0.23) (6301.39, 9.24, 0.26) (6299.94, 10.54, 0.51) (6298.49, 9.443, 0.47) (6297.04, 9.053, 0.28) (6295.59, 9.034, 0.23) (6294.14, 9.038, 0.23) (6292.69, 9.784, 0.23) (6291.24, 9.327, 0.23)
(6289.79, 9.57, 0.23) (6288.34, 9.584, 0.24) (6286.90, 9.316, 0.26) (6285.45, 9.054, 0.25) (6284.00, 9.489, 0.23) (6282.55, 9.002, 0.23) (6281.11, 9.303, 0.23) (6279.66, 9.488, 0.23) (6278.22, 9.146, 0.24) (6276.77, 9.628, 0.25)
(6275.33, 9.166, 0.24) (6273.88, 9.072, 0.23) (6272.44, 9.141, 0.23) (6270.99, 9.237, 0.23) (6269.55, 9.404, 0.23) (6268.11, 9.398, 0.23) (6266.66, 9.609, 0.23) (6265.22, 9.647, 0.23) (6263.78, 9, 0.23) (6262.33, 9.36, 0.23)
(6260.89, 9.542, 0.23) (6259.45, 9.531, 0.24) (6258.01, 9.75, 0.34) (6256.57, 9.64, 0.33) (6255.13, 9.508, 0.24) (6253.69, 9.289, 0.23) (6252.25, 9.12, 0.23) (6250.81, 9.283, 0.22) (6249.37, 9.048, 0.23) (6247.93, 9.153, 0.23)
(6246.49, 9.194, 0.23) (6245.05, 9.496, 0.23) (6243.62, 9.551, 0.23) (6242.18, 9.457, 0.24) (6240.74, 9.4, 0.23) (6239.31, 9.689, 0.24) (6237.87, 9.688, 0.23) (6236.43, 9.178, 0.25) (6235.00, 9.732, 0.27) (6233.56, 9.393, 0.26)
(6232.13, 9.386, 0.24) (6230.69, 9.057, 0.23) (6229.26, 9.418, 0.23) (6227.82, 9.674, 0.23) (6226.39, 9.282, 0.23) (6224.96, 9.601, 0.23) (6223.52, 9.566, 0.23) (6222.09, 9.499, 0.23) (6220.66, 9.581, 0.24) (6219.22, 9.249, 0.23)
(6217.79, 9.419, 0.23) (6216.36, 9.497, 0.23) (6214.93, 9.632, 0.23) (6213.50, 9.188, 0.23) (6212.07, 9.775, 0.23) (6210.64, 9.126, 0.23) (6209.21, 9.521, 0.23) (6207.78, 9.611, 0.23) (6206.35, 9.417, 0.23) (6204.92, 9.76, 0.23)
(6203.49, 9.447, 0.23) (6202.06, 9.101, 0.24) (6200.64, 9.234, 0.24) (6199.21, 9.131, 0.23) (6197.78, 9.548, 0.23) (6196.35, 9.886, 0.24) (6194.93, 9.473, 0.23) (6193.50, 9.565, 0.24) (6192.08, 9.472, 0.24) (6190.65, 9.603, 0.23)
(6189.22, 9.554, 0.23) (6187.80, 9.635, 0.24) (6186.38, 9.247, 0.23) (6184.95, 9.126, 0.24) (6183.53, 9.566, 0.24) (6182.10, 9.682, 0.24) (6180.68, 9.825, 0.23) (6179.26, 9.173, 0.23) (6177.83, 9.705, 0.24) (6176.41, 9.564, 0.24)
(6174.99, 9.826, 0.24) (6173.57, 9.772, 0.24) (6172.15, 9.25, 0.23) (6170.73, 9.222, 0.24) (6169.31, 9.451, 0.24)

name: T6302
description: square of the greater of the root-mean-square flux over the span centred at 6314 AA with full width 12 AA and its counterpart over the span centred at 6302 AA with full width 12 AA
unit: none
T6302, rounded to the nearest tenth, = 90.3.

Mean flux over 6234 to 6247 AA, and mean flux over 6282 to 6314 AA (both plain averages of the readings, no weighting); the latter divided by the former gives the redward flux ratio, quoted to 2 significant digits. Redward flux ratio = 0.99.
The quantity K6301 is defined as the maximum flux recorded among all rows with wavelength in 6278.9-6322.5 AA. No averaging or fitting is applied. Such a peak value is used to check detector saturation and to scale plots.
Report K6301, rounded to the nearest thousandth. 10.540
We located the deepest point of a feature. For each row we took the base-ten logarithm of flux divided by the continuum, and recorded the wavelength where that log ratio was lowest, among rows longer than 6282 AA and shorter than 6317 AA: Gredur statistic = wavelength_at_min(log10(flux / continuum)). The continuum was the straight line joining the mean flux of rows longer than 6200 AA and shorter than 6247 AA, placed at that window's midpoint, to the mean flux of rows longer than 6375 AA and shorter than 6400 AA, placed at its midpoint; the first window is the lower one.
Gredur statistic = 6282.55 AA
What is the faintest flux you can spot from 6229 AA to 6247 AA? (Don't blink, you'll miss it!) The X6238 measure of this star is 9.057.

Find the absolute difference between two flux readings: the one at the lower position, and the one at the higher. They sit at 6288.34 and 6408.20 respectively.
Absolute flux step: 0.6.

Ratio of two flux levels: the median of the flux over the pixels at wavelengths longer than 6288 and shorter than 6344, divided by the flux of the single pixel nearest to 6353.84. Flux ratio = 1.03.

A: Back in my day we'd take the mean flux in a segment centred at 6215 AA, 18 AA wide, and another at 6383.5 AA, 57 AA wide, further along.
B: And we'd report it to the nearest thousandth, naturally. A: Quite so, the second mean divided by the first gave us 0.966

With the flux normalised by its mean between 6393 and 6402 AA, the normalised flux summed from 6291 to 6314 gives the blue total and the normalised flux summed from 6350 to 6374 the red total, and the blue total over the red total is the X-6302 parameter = 1.02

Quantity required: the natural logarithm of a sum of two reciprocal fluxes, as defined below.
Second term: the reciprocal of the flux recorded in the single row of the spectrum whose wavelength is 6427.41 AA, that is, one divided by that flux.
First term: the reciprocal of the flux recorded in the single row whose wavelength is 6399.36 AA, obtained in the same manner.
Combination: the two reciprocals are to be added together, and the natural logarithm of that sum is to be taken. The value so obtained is -1.52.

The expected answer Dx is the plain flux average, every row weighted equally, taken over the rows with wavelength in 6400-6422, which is 9.05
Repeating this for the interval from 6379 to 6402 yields 9.09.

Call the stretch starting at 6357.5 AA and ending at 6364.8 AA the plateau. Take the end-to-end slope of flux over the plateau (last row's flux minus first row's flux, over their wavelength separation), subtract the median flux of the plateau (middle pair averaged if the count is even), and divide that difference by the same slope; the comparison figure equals -73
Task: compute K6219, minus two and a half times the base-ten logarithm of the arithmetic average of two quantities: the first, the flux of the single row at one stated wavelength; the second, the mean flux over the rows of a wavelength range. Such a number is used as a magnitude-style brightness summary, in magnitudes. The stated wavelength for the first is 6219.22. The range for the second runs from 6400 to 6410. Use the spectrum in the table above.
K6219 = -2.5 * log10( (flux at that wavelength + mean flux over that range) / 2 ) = -2.40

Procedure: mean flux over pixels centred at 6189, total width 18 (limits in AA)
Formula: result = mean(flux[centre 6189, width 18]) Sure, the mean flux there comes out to 9.55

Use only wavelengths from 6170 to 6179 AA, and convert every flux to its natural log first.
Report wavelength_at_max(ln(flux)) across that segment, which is 6174.99 AA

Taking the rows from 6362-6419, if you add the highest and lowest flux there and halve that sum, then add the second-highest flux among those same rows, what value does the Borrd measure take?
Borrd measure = 18.7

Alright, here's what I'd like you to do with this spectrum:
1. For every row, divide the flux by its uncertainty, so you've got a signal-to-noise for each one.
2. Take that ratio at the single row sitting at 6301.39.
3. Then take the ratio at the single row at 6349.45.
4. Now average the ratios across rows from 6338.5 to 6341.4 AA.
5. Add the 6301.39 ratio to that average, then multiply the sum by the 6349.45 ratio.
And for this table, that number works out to 3200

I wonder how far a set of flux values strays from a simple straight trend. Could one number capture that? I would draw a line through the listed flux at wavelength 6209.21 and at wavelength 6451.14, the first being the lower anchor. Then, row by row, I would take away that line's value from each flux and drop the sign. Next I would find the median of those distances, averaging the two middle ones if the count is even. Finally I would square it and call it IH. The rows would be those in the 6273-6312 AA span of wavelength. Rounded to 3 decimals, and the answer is 0.038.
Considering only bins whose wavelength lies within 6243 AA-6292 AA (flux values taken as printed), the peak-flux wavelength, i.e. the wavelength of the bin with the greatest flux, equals 6258.01 AA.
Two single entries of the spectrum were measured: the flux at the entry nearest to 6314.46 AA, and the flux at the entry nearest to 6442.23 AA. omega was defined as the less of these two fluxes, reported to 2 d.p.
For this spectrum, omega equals 9.04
